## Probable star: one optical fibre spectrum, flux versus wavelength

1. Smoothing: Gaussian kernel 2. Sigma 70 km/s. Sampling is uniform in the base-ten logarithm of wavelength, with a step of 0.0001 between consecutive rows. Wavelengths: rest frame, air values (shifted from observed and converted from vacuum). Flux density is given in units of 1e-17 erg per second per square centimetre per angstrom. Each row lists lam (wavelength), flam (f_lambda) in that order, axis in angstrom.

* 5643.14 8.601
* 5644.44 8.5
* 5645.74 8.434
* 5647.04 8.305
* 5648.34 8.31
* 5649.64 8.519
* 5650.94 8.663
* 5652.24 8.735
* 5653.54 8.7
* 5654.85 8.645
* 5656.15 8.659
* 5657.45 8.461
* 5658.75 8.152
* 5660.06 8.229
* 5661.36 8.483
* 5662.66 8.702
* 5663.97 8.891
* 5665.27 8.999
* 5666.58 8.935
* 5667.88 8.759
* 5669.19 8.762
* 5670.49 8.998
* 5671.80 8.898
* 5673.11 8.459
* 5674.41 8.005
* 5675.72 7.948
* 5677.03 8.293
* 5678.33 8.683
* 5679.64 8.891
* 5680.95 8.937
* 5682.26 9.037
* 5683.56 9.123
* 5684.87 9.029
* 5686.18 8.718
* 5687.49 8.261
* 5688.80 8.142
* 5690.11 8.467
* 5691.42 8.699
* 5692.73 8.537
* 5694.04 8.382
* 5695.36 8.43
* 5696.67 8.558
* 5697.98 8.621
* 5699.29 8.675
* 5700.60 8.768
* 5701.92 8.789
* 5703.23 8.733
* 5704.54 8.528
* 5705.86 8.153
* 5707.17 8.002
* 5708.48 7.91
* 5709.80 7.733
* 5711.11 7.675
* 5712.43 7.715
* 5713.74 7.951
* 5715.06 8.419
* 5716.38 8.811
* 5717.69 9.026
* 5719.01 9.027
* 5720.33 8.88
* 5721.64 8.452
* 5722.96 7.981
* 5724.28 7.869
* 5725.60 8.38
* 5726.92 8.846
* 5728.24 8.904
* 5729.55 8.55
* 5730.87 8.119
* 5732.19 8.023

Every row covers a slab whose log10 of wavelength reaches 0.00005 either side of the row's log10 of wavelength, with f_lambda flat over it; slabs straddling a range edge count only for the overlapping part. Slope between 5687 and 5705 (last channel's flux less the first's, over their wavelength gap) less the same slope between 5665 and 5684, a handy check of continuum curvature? 0.01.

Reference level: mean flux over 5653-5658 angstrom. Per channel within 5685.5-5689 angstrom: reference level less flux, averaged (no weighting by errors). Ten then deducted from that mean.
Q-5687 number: -9.8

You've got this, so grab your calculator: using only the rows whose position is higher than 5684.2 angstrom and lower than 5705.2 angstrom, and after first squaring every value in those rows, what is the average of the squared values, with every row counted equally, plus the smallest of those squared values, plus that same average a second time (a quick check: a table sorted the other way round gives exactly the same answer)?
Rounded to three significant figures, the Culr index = 214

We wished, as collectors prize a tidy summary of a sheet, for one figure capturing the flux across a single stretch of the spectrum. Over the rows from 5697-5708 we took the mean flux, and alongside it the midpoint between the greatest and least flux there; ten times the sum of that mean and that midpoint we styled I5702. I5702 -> 169.3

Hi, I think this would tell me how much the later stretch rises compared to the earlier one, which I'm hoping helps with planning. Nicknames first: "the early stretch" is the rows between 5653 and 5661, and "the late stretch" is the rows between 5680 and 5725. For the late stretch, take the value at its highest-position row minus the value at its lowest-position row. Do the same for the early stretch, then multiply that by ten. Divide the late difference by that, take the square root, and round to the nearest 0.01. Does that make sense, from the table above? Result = 0.48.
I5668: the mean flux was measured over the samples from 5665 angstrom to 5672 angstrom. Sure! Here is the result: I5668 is 8.9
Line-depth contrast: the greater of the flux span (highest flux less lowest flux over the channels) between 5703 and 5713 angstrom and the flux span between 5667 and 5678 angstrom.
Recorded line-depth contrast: 1.06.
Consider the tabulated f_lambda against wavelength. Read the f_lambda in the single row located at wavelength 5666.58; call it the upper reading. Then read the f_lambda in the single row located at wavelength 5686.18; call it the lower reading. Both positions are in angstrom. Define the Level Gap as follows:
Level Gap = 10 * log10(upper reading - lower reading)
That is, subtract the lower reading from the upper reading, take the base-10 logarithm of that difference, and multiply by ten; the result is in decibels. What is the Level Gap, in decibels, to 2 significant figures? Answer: -6.6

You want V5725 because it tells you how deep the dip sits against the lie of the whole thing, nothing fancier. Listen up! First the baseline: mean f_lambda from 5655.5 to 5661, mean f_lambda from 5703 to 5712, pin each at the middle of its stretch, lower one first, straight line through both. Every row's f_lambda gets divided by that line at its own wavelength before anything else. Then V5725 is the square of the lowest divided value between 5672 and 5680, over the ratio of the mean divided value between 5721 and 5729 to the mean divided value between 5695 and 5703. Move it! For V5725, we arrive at 0.93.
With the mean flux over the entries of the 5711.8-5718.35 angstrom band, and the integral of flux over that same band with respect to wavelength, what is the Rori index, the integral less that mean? 47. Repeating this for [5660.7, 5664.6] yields 25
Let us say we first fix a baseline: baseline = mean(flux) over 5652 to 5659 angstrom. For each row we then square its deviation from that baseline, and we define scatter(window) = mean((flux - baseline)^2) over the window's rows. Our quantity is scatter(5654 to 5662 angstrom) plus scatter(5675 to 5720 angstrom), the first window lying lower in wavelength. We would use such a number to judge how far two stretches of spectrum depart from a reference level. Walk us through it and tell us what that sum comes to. 0.23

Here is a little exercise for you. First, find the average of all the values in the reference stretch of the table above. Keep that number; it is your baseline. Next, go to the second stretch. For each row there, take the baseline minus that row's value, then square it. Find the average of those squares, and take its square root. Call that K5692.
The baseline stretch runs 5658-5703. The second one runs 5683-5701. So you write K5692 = 0.26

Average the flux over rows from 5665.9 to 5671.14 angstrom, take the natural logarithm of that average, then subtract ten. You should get -7.82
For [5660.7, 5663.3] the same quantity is -7.85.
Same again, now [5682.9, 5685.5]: -7.79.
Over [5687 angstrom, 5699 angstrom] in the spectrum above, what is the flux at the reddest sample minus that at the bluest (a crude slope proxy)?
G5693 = 0.4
